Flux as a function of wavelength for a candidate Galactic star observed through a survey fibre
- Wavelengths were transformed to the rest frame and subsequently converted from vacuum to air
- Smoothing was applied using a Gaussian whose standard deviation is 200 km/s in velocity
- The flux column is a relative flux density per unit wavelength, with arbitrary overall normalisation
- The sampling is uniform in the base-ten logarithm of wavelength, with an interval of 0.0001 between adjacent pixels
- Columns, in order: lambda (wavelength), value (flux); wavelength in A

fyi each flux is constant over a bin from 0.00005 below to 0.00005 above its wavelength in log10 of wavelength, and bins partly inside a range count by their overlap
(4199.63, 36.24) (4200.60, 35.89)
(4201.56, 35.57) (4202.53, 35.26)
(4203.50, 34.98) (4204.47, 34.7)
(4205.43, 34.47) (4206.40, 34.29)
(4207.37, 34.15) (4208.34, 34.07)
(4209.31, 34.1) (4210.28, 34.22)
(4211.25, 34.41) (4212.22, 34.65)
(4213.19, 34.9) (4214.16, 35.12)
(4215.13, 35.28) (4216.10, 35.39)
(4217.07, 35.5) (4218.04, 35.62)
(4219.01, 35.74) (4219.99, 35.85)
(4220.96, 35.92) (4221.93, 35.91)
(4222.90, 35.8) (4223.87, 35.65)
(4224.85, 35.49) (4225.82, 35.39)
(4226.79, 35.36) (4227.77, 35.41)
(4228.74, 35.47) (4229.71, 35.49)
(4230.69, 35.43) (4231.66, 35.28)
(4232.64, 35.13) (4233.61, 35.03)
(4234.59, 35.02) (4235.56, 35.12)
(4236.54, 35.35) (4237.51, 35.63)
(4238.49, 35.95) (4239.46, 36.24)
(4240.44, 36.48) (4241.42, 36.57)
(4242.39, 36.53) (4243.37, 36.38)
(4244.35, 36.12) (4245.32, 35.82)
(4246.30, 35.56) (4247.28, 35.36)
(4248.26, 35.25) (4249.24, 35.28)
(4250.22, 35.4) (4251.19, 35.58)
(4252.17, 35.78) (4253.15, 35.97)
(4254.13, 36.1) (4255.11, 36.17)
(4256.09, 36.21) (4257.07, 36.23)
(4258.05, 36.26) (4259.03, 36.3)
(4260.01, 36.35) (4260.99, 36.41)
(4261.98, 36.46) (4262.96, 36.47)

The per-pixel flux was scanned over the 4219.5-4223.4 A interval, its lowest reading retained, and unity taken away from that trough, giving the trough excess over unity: 34.8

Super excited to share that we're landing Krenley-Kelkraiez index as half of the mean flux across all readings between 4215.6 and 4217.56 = 17.7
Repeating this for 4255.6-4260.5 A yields 18.1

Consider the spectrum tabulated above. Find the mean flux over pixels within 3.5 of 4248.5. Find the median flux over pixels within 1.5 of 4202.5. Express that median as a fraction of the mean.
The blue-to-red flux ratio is 0.994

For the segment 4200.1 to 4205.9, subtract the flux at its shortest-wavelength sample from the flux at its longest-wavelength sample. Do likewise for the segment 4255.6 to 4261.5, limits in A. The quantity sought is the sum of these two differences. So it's -1.2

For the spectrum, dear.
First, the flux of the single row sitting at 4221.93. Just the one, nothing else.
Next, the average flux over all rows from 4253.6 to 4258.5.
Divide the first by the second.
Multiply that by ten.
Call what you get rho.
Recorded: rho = 9.9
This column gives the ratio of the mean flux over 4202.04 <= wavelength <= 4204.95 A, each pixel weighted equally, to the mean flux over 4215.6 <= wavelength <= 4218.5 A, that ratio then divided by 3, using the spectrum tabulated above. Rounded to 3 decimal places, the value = 0.328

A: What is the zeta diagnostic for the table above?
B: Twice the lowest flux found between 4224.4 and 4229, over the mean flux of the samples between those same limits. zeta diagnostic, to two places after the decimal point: 2.00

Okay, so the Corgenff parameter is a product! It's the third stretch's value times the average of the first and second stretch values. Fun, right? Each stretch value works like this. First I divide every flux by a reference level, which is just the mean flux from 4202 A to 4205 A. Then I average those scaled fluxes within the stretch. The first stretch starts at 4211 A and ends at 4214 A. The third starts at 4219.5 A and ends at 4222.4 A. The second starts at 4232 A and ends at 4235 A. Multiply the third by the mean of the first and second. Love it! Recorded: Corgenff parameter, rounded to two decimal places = 1.02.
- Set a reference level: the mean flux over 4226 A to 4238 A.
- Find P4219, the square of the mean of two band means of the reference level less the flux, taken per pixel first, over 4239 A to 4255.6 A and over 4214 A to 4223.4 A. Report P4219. 0.21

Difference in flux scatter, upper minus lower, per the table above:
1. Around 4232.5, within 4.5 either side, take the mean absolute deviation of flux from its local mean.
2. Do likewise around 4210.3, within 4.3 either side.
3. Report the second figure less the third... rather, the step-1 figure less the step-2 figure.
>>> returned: -0.14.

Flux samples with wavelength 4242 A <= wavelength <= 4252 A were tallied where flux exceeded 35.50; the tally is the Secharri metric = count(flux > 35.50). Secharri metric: 6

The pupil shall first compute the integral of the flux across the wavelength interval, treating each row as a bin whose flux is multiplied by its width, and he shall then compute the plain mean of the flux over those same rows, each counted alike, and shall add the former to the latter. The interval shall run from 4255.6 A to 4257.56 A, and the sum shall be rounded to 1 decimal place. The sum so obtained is 107.2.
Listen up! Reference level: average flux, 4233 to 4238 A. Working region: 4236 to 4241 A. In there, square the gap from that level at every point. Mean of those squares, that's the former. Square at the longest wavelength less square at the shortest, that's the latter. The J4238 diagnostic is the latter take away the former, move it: 0.9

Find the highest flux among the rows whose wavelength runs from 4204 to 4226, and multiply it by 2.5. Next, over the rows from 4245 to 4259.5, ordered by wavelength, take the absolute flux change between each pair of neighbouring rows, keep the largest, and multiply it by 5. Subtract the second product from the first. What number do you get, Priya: 88.5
